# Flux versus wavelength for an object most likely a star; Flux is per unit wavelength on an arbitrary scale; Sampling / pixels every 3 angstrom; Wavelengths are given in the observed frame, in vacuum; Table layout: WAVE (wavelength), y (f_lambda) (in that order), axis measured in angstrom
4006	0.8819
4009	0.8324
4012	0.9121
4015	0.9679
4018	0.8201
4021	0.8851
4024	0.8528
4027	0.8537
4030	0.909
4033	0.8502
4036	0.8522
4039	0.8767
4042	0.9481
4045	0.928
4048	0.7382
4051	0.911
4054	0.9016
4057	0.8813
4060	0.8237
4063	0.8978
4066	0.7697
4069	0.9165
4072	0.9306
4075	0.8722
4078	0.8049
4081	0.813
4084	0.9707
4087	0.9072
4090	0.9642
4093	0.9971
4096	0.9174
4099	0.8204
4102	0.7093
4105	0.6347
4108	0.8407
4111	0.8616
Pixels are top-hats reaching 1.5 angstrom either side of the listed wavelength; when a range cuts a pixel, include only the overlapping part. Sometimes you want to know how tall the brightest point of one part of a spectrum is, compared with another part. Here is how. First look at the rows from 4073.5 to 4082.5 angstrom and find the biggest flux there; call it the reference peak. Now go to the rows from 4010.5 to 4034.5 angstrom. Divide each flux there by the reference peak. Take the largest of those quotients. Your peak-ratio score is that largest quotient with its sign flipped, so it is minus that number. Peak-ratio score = -1.11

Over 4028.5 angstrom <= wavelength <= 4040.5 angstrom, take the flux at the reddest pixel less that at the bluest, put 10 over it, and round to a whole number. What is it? -310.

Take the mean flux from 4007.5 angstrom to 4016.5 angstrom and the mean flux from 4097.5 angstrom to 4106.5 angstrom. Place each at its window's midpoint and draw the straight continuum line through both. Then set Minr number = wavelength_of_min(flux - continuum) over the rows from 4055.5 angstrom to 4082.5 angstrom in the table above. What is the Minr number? 4066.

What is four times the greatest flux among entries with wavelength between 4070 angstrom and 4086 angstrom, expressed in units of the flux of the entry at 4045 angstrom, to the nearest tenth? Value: 4.2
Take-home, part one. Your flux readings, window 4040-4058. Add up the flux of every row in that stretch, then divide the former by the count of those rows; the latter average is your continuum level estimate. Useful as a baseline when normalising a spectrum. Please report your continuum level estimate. 0.885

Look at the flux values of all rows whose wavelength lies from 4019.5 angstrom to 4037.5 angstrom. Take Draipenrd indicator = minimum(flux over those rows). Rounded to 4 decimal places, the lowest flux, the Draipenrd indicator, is 0.8502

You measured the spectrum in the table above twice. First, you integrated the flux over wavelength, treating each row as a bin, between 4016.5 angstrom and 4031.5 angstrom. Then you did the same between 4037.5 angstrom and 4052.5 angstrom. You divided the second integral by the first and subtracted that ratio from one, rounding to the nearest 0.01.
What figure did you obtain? -0.02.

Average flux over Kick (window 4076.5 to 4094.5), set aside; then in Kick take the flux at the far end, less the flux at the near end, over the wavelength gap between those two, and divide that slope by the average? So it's 0.014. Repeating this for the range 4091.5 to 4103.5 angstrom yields -0.037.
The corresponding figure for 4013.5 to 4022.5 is -0.015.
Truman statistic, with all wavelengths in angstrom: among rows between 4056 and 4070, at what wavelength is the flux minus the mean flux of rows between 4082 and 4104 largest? 4069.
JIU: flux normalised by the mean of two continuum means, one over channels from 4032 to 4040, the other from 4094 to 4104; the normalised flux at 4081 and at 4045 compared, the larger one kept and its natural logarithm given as 0.10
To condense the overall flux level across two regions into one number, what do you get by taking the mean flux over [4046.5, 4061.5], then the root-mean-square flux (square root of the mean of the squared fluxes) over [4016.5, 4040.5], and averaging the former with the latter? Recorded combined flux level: 0.857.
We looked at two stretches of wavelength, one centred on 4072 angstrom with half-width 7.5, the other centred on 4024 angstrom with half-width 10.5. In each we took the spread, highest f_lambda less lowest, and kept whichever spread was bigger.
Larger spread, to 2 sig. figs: 0.16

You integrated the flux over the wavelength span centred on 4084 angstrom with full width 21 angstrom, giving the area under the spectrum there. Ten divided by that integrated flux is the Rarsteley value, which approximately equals 0.527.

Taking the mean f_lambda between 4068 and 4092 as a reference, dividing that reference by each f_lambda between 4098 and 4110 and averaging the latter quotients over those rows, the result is 1.21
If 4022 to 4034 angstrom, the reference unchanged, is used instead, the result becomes 1.04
